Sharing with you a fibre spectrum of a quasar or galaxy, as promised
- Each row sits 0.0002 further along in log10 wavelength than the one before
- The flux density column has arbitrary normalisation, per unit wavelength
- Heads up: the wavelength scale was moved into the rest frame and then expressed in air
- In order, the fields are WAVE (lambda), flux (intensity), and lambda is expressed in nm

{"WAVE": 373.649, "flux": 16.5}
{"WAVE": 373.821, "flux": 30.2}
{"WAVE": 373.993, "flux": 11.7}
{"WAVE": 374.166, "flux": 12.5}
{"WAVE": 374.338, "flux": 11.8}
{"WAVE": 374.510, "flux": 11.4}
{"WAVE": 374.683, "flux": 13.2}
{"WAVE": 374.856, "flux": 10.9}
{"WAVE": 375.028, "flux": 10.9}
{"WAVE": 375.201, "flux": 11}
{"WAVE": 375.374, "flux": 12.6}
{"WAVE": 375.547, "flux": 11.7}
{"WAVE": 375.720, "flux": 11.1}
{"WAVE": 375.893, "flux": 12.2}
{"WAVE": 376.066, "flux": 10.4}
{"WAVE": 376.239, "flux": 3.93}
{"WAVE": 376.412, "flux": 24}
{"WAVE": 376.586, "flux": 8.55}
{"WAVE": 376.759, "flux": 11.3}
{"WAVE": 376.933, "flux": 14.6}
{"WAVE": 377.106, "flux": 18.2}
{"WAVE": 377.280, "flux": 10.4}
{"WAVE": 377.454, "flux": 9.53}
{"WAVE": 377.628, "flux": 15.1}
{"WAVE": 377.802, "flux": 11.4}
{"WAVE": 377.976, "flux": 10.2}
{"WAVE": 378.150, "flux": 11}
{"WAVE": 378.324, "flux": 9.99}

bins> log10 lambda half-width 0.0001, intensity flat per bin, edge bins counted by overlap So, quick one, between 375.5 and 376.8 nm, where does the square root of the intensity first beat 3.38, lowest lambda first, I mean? 375.547 nm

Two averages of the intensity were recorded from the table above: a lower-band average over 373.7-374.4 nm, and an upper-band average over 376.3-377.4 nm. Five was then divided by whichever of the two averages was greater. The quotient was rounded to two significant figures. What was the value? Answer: 0.30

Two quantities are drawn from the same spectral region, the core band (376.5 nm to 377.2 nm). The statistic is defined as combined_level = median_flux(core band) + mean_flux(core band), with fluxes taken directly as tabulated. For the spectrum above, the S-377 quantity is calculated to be 26.1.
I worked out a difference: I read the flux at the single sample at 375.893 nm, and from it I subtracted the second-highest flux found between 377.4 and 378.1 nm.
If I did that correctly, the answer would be 1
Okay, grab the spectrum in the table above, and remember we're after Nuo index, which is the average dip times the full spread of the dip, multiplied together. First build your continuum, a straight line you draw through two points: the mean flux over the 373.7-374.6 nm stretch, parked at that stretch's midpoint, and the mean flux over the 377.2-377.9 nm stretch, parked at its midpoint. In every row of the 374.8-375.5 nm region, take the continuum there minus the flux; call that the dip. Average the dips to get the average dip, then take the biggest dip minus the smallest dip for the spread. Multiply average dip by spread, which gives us 7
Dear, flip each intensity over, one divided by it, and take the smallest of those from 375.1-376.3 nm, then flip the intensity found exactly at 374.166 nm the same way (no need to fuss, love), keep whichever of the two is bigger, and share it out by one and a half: 0.053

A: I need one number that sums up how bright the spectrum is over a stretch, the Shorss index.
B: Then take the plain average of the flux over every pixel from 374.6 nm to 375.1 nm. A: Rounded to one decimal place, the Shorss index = 11.7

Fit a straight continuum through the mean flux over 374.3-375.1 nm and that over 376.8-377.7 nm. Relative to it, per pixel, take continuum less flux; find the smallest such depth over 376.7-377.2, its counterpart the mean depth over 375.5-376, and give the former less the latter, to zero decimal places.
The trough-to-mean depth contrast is -6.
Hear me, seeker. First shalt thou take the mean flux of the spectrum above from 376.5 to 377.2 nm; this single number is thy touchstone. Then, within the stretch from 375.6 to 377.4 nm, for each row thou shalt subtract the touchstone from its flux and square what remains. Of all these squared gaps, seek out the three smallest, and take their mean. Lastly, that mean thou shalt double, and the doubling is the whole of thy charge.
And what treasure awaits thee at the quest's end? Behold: 4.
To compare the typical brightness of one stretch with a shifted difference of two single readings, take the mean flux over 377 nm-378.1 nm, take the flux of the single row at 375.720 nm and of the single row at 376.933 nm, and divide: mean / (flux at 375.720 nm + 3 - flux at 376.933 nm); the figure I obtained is -24.9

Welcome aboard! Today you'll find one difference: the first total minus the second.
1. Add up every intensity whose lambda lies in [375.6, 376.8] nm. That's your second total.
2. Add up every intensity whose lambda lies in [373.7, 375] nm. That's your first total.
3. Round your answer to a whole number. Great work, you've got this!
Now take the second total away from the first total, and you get 20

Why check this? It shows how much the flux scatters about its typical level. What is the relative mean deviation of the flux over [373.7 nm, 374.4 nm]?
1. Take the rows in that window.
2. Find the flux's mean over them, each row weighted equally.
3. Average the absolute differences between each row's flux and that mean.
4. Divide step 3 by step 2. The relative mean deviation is 0.41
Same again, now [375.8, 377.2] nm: 0.35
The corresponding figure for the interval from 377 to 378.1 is 0.22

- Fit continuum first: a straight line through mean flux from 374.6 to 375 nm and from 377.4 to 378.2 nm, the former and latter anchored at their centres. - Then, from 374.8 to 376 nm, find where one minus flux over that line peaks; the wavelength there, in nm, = 374.856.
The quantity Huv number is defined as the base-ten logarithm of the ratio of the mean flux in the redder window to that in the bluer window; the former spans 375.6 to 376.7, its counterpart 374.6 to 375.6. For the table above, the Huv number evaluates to 0.00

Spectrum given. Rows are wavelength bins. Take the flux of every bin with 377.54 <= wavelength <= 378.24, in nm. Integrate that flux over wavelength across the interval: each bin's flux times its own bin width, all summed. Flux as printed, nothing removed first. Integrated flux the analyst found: 8.3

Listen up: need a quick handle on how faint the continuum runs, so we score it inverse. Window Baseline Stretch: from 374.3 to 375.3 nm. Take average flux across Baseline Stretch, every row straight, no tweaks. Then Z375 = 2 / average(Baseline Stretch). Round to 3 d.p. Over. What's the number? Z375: 0.173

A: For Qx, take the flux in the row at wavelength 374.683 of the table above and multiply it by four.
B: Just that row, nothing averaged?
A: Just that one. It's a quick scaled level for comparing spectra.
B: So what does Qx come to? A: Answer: 53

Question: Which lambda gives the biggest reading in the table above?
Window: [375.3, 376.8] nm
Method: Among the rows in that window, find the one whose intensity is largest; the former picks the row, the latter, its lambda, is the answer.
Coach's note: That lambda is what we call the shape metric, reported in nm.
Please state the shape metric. 376.412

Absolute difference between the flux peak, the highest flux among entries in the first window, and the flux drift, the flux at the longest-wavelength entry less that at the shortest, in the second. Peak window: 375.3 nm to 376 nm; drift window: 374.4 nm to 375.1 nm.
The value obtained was 13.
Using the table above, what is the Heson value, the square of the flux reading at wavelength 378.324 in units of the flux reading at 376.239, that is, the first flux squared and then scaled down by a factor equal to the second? 25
